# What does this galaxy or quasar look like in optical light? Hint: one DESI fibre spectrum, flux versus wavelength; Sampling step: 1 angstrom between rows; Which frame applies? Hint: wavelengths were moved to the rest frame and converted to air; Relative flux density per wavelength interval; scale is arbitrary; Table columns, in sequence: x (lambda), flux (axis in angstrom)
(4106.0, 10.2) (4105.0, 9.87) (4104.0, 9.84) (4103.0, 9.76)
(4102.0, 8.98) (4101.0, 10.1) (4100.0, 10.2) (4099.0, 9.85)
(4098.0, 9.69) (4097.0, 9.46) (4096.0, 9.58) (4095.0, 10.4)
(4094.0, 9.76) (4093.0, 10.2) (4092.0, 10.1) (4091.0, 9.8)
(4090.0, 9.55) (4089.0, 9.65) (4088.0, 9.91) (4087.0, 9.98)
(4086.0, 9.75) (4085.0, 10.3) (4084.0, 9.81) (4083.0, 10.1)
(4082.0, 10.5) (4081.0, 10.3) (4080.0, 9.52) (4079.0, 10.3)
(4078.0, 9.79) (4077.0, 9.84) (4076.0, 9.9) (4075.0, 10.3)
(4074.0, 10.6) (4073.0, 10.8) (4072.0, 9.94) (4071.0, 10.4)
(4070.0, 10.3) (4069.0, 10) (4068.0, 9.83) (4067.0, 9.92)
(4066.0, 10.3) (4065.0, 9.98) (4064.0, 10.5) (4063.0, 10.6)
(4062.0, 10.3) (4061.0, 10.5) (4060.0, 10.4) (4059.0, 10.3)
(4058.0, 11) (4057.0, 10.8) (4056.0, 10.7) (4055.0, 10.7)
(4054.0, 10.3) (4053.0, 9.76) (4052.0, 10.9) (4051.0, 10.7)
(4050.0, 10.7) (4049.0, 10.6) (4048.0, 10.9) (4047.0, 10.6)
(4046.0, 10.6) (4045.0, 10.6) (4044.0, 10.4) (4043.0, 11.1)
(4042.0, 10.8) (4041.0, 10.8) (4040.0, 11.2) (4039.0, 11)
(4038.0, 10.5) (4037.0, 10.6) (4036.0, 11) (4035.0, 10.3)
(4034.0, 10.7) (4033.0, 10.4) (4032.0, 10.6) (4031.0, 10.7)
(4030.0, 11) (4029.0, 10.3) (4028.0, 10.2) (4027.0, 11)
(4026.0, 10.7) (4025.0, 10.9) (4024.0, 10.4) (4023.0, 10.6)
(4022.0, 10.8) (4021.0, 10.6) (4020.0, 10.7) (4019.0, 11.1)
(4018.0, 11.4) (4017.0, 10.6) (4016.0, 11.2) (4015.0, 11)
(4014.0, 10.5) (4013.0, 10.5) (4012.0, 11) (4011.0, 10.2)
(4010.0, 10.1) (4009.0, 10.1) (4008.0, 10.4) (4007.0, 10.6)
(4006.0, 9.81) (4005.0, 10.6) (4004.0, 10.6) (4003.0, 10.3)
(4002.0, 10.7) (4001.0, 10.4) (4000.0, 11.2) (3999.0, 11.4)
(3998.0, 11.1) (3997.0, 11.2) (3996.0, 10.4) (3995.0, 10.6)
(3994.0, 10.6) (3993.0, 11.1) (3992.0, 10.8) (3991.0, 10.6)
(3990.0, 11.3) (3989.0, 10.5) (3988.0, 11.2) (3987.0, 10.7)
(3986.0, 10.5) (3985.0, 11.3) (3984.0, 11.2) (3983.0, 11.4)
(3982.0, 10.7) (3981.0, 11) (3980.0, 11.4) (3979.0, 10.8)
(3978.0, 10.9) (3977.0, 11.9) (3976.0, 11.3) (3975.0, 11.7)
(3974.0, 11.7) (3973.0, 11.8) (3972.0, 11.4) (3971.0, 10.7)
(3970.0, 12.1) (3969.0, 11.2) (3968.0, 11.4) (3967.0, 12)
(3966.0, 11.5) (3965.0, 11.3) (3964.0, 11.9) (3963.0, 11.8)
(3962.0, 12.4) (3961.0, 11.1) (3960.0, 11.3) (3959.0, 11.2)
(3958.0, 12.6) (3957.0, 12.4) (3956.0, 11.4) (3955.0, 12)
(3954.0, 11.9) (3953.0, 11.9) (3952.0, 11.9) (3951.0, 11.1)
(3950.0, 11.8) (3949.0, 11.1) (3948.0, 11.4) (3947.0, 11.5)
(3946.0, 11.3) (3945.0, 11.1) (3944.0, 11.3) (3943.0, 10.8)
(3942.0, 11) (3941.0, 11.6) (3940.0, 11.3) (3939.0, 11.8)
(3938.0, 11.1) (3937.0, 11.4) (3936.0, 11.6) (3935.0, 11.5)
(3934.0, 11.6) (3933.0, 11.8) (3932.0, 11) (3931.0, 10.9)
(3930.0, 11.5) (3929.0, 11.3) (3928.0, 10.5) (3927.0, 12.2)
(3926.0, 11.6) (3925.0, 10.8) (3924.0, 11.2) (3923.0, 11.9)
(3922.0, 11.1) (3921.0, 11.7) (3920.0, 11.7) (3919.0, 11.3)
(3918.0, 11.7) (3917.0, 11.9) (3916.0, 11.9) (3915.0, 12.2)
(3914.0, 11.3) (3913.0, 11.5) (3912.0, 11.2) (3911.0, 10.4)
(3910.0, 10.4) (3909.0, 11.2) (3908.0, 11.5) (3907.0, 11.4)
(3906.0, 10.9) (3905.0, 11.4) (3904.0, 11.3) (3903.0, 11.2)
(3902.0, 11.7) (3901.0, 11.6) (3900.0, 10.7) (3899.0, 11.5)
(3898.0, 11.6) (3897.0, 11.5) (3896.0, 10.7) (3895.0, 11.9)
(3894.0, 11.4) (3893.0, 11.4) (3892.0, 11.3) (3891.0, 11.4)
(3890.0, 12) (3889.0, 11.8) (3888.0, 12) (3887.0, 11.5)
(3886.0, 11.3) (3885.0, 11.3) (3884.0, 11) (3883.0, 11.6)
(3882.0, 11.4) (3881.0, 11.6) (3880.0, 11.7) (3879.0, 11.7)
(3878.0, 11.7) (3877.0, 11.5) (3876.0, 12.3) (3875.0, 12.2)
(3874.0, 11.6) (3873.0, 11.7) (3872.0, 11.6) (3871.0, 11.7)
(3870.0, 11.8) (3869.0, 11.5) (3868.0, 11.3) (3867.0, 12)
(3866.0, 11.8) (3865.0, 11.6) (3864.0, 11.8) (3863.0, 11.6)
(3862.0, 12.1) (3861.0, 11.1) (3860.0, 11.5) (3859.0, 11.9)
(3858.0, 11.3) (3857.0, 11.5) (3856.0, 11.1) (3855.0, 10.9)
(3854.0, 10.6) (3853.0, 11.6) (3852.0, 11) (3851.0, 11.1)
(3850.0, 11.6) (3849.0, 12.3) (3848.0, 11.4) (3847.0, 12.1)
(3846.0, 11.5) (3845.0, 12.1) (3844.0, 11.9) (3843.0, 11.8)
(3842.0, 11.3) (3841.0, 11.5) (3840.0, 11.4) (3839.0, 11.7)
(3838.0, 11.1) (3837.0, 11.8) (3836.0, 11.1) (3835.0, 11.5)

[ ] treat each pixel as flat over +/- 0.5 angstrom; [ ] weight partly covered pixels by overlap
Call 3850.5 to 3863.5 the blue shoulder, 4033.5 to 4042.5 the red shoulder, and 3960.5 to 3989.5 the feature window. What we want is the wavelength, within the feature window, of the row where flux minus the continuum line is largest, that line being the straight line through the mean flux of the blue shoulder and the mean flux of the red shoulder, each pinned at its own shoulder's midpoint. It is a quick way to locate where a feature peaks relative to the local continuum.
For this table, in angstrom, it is 3962.0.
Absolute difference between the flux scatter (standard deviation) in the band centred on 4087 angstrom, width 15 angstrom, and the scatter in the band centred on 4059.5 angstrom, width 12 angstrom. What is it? 0.02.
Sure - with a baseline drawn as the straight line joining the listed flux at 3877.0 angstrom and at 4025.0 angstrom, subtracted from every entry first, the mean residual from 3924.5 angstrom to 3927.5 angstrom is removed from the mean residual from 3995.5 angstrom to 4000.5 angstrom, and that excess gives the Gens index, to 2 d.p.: -0.18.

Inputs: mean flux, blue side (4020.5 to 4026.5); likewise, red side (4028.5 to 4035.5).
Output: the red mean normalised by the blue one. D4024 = 0.991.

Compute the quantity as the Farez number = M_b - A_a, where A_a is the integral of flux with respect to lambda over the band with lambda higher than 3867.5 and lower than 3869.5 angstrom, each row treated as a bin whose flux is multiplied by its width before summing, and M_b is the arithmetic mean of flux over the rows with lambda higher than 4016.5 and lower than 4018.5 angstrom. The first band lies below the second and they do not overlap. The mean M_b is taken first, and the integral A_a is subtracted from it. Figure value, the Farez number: -11.8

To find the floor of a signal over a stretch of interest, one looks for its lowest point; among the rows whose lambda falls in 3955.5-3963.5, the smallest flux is 11.1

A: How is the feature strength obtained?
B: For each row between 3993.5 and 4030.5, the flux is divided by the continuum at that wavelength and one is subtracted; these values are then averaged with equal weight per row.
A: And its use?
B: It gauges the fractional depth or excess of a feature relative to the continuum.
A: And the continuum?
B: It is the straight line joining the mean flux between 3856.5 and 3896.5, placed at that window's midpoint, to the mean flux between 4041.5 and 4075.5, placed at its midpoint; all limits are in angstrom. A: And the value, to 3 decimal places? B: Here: -0.009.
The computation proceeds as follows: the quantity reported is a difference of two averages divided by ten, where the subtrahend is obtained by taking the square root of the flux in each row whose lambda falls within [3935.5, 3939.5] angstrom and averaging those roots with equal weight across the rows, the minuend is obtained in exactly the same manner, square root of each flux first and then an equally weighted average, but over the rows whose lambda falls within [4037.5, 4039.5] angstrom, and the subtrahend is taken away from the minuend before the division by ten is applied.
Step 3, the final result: -0.011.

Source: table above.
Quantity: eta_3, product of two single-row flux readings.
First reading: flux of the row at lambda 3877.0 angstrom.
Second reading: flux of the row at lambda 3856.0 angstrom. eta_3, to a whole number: 128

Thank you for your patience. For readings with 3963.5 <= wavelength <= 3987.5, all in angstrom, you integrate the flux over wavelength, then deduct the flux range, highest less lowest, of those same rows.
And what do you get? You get 270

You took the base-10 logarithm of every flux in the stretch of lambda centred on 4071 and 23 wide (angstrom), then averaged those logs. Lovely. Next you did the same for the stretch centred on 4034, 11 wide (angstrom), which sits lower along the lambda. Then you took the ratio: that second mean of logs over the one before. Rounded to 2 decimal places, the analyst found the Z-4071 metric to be 1.02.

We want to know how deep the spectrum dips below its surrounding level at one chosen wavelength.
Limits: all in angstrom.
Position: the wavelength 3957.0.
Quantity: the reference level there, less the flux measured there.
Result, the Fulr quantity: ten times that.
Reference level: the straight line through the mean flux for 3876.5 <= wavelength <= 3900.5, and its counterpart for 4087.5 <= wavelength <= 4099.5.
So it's -15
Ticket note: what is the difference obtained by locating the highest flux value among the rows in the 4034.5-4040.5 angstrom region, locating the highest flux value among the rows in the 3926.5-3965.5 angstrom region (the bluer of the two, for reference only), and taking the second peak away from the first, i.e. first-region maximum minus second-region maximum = -1.4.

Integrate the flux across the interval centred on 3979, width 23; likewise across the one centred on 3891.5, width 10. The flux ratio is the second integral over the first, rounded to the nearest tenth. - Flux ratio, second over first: 0.4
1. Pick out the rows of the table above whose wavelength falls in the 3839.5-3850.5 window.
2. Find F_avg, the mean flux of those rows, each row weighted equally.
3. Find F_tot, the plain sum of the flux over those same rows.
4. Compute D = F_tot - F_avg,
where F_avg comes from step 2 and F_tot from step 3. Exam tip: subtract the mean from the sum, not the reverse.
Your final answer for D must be 117.2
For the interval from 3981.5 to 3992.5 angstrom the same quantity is 109.3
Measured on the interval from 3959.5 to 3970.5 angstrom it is 116.4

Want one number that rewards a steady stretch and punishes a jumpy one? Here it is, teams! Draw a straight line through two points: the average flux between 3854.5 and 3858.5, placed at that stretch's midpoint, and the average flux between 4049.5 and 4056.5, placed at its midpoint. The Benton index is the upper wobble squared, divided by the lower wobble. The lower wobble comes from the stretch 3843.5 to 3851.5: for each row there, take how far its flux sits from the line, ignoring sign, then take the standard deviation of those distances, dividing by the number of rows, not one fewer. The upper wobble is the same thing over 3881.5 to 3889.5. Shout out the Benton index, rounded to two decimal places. 0.20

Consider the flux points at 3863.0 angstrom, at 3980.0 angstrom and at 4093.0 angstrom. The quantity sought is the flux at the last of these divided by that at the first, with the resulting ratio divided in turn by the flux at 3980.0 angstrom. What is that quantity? 0.0771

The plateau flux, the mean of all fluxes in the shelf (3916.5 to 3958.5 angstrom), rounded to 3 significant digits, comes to 11.5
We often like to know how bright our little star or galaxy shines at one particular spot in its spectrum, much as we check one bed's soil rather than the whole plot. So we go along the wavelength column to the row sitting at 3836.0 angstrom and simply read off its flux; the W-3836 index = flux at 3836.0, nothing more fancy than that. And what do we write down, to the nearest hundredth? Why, 11.10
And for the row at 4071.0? 10.40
